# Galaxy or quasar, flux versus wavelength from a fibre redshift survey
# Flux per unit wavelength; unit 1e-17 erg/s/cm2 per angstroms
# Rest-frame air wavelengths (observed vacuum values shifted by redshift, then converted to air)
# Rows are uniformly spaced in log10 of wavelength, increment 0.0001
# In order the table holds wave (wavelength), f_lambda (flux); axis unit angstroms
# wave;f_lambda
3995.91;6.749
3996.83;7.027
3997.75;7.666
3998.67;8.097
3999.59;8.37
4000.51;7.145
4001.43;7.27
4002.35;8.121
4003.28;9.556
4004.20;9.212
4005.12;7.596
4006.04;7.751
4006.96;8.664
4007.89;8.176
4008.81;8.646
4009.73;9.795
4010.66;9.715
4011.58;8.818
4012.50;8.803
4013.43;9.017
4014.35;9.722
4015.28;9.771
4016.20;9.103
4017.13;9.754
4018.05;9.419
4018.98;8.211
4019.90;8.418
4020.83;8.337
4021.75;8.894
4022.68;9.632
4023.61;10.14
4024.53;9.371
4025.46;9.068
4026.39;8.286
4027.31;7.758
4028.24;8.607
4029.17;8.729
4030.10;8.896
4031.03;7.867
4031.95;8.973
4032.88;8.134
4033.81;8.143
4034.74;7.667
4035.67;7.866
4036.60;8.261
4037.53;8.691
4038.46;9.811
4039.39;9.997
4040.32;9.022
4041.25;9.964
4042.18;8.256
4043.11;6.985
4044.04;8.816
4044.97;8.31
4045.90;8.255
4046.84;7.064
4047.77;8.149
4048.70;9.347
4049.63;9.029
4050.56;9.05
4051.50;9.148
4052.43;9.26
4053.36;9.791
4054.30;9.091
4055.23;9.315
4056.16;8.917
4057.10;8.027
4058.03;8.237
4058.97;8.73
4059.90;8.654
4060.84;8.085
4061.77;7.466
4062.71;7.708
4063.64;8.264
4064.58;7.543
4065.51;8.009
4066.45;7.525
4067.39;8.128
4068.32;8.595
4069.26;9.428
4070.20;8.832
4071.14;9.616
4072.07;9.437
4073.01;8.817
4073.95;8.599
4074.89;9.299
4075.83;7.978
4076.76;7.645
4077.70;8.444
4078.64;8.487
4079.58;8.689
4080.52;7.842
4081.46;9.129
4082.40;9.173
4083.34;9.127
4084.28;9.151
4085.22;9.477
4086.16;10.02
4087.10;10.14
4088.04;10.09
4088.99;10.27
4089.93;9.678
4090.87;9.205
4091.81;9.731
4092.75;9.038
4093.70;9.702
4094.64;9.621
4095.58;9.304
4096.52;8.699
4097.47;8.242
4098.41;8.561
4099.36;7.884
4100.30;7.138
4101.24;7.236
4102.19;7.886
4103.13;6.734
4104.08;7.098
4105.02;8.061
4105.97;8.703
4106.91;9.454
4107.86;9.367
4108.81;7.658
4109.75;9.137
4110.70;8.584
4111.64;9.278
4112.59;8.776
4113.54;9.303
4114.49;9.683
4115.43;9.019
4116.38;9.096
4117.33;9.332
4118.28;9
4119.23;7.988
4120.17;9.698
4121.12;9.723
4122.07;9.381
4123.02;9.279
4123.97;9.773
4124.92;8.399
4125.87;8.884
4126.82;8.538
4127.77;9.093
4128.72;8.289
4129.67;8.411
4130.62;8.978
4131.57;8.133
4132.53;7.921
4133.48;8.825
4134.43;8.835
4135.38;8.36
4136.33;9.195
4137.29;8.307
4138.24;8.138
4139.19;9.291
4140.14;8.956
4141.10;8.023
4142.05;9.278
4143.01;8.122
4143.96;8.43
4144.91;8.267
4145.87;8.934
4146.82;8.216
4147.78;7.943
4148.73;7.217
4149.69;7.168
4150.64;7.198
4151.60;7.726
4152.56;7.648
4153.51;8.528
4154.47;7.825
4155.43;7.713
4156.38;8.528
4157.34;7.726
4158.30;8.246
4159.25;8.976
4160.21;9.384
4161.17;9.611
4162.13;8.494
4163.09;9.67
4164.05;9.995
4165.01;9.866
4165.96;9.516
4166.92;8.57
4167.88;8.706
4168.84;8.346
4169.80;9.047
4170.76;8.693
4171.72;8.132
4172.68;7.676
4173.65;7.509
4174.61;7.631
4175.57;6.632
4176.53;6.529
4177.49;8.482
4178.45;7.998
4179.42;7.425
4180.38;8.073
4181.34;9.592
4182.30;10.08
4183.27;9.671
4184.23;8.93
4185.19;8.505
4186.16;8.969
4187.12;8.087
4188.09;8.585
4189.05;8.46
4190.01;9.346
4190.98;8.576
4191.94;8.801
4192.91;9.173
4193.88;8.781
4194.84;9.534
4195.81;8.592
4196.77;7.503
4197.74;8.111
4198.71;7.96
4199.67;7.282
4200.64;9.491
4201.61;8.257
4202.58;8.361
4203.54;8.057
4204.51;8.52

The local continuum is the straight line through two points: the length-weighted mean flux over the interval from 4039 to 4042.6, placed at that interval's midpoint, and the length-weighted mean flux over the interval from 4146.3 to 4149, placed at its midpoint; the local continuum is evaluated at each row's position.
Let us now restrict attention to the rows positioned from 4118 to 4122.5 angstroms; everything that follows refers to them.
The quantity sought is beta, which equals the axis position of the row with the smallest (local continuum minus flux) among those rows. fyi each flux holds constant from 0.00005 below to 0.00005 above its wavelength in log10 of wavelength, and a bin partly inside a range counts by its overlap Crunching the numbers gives 4121.12 angstroms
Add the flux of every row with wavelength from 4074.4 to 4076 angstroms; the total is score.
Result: 17.3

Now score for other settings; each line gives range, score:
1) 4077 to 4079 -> 16.9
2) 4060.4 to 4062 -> 15.6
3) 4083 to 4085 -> 18.3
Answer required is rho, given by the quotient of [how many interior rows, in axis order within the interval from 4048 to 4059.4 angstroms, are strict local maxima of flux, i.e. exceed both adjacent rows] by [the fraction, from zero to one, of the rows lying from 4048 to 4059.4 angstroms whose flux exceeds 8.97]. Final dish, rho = 3.0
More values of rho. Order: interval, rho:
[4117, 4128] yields 4.5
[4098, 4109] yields 12.0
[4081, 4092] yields 3.0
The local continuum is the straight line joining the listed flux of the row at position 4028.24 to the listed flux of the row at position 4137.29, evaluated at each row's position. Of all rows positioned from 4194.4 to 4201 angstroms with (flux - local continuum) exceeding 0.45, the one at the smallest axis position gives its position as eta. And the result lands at 4194.84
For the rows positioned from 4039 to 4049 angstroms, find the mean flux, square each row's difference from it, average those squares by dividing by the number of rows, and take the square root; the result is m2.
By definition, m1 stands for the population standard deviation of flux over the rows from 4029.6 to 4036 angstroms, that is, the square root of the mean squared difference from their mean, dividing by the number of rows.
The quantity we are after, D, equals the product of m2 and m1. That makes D 0.46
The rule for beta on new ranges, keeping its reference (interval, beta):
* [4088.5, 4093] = 4088.99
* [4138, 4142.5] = 4142.05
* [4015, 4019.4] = 4017.13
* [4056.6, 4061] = 4058.97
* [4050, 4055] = 4053.36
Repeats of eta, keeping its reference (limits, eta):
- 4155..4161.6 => 4159.25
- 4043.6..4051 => 4048.70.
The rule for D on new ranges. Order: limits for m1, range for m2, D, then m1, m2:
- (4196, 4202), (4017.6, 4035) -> 0.46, 0.71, 0.65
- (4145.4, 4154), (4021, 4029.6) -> 0.40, 0.59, 0.68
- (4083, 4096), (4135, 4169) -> 0.30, 0.40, 0.75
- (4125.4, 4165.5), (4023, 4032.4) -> 0.47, 0.70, 0.67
